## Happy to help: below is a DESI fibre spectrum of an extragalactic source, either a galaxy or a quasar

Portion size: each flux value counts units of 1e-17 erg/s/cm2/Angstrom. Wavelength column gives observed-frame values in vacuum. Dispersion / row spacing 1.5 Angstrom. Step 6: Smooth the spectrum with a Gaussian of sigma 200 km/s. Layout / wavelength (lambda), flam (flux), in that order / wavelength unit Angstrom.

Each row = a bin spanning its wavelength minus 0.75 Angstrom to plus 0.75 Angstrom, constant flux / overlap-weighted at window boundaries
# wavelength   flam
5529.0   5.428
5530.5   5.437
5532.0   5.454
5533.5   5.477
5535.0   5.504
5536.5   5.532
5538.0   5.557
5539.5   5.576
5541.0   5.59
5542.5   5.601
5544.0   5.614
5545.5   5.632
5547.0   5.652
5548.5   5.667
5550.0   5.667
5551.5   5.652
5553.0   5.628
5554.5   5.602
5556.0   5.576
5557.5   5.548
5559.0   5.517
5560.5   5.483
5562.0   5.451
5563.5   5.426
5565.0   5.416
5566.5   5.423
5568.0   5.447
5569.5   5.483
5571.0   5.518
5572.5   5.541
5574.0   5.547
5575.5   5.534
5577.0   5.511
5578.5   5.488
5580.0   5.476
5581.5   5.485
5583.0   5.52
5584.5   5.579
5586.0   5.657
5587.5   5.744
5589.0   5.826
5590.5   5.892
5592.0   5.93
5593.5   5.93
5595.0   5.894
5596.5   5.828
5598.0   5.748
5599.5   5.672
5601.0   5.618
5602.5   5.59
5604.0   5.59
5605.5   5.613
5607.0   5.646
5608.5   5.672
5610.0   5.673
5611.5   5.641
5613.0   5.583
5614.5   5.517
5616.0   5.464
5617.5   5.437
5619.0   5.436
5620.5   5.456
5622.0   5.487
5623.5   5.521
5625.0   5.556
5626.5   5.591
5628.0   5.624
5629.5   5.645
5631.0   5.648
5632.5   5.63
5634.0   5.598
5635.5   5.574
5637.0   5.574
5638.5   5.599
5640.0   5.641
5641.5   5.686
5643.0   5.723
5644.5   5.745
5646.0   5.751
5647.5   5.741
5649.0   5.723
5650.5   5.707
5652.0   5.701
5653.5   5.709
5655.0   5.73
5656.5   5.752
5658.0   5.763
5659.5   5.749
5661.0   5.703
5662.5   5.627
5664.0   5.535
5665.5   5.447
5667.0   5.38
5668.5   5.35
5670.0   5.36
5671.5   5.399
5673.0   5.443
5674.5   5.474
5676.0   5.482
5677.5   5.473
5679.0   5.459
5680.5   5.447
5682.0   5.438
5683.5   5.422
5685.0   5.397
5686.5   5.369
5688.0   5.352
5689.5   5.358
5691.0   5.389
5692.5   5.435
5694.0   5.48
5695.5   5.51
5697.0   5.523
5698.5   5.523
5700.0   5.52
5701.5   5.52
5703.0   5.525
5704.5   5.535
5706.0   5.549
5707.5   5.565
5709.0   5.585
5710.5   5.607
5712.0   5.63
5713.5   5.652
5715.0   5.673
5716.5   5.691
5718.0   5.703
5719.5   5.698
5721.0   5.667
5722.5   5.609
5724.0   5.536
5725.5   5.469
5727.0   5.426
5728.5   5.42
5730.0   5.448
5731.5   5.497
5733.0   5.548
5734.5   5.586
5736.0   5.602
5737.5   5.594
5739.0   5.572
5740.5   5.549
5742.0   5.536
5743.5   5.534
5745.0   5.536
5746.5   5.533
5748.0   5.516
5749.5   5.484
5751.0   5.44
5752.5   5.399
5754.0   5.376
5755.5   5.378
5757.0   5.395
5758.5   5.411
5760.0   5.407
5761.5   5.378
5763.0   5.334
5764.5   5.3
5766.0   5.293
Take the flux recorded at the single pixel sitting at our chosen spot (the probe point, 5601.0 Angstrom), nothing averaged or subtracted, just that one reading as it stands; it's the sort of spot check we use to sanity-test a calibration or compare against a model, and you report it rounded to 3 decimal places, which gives 5.618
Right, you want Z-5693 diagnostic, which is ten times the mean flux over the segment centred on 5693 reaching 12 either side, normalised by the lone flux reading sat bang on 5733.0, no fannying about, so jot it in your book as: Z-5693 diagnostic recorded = 9.8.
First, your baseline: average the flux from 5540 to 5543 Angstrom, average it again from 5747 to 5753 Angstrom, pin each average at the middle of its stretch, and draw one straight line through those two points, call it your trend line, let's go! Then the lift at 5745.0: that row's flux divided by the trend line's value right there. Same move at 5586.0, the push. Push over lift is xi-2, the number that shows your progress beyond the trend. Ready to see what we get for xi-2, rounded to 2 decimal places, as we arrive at 1.00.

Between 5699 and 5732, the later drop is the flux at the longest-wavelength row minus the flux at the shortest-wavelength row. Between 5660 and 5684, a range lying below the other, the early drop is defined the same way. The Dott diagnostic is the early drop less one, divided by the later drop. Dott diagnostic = 56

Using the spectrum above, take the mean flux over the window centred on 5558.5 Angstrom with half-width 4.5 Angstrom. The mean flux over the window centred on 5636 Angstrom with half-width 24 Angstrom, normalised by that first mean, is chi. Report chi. 1.02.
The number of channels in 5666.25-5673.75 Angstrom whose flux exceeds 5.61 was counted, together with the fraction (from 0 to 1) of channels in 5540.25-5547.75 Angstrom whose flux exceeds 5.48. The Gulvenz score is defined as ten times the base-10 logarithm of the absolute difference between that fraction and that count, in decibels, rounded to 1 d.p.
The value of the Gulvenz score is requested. 0.0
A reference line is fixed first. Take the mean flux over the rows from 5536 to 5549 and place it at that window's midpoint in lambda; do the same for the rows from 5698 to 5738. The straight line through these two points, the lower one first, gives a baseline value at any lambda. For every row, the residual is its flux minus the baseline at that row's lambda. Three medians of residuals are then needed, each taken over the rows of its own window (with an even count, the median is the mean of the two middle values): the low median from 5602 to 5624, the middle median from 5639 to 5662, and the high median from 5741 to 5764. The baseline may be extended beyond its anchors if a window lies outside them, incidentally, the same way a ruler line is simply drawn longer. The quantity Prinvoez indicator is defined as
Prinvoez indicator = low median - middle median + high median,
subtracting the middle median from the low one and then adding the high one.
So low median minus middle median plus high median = -0.3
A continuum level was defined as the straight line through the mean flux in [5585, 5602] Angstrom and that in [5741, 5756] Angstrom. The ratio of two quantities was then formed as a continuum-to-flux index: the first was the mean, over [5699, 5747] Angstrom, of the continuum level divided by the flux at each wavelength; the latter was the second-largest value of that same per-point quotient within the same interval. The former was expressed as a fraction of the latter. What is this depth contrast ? 0.976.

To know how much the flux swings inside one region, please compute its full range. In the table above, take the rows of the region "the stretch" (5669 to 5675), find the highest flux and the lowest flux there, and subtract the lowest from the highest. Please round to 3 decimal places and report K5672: 0.114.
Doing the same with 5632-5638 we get 0.056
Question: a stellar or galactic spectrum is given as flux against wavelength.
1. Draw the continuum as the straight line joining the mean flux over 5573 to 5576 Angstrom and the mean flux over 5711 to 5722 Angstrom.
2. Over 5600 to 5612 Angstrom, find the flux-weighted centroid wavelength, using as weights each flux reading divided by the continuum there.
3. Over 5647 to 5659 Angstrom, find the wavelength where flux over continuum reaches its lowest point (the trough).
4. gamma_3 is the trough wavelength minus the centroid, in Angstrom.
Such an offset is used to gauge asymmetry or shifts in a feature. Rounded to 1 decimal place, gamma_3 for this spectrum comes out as 45.7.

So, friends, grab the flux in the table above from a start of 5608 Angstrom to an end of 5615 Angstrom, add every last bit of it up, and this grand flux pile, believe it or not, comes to 28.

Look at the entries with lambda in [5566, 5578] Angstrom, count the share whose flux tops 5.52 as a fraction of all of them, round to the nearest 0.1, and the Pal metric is 0.4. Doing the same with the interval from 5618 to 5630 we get 0.6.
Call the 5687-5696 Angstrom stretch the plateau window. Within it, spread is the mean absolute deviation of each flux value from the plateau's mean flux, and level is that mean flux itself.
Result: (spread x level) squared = 0.087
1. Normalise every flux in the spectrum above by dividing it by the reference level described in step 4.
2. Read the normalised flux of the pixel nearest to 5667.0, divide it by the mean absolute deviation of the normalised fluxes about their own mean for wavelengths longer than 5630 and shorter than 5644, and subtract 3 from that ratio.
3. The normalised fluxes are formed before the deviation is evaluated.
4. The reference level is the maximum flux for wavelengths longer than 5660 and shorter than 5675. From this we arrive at 134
